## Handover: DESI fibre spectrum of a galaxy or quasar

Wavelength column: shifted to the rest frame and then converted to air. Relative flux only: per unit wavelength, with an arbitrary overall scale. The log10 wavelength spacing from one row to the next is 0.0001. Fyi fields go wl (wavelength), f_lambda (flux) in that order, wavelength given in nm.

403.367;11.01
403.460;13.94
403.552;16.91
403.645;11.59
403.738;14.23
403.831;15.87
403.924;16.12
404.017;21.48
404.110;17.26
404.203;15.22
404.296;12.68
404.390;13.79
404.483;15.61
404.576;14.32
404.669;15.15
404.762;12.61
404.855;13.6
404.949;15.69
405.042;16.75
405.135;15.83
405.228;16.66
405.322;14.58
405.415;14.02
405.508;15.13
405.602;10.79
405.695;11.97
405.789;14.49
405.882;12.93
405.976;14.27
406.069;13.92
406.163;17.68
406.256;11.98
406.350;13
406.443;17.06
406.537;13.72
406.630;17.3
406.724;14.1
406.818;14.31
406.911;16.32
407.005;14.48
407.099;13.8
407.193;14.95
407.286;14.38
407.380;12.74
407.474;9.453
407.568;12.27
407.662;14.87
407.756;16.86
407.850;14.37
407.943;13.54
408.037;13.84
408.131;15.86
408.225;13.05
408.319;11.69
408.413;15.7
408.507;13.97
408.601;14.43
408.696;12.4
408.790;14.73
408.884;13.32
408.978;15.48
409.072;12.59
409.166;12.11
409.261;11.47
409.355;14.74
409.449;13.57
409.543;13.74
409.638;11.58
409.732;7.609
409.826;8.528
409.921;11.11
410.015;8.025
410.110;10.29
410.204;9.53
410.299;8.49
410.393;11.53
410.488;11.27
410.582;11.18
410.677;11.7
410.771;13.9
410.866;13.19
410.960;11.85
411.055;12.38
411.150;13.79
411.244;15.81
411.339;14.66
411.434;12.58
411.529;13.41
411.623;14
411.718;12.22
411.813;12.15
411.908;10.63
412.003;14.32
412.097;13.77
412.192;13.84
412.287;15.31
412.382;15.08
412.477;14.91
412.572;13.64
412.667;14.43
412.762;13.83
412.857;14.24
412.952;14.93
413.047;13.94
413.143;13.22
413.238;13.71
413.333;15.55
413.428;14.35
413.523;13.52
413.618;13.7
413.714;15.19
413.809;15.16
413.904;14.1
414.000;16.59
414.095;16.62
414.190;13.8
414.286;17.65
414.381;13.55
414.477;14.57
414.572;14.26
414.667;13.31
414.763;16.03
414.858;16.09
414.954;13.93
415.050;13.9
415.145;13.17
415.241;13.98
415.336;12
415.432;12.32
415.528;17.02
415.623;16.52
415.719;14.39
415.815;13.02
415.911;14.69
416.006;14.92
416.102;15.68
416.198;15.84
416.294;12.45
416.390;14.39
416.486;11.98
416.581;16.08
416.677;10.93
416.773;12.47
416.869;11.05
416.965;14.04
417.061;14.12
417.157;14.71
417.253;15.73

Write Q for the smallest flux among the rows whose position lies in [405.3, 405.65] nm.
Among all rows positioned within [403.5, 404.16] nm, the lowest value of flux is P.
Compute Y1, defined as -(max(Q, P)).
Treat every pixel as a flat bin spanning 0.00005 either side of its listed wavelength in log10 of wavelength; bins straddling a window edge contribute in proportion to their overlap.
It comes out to -11.59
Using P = 11.59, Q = 10.79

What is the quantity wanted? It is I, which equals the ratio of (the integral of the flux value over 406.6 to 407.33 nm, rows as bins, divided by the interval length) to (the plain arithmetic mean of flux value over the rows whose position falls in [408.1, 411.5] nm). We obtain 1.20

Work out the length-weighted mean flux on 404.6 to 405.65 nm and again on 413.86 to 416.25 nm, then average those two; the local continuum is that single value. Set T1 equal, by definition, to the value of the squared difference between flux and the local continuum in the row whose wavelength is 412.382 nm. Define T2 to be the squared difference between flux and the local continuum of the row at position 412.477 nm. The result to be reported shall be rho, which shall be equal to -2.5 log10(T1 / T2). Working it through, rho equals -1.1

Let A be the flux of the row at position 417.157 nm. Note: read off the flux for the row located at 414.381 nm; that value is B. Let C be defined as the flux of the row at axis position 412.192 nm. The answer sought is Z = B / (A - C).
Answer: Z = 15.6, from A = 14.71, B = 13.55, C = 13.84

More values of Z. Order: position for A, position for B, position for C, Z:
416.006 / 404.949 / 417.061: 19.6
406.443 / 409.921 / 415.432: 2.3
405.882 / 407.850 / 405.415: -13.2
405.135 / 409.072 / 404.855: 5.6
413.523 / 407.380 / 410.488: 5.7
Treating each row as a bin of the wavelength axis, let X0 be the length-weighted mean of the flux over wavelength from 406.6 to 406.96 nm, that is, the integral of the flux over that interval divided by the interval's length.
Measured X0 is 15.4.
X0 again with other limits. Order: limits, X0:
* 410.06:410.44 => 9.9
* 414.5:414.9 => 14.9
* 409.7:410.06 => 8.9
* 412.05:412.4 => 14.5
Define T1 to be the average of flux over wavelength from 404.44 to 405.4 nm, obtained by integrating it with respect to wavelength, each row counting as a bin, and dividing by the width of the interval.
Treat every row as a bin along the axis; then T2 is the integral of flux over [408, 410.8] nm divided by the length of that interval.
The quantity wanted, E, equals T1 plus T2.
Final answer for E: 27.3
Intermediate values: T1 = 15.1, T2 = 12.2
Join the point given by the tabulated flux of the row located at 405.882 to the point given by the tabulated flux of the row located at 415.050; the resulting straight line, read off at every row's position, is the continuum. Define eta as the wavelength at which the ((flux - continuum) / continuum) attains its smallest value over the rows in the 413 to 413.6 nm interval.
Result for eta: 413.143 nm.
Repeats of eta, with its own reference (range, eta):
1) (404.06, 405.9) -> 405.602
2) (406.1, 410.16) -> 409.732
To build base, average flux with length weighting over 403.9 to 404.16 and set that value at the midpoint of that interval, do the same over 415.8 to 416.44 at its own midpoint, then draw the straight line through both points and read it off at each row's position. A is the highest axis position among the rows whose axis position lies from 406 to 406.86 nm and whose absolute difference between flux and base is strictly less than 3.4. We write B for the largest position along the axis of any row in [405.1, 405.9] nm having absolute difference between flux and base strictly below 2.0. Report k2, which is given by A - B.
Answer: 1.59 nm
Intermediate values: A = 406.818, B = 405.228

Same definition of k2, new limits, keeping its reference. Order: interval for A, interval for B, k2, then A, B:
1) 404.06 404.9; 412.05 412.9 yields -8.19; 404.669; 412.857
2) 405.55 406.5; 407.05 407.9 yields -1.31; 406.443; 407.756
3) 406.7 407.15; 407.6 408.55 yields -1.41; 407.005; 408.413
